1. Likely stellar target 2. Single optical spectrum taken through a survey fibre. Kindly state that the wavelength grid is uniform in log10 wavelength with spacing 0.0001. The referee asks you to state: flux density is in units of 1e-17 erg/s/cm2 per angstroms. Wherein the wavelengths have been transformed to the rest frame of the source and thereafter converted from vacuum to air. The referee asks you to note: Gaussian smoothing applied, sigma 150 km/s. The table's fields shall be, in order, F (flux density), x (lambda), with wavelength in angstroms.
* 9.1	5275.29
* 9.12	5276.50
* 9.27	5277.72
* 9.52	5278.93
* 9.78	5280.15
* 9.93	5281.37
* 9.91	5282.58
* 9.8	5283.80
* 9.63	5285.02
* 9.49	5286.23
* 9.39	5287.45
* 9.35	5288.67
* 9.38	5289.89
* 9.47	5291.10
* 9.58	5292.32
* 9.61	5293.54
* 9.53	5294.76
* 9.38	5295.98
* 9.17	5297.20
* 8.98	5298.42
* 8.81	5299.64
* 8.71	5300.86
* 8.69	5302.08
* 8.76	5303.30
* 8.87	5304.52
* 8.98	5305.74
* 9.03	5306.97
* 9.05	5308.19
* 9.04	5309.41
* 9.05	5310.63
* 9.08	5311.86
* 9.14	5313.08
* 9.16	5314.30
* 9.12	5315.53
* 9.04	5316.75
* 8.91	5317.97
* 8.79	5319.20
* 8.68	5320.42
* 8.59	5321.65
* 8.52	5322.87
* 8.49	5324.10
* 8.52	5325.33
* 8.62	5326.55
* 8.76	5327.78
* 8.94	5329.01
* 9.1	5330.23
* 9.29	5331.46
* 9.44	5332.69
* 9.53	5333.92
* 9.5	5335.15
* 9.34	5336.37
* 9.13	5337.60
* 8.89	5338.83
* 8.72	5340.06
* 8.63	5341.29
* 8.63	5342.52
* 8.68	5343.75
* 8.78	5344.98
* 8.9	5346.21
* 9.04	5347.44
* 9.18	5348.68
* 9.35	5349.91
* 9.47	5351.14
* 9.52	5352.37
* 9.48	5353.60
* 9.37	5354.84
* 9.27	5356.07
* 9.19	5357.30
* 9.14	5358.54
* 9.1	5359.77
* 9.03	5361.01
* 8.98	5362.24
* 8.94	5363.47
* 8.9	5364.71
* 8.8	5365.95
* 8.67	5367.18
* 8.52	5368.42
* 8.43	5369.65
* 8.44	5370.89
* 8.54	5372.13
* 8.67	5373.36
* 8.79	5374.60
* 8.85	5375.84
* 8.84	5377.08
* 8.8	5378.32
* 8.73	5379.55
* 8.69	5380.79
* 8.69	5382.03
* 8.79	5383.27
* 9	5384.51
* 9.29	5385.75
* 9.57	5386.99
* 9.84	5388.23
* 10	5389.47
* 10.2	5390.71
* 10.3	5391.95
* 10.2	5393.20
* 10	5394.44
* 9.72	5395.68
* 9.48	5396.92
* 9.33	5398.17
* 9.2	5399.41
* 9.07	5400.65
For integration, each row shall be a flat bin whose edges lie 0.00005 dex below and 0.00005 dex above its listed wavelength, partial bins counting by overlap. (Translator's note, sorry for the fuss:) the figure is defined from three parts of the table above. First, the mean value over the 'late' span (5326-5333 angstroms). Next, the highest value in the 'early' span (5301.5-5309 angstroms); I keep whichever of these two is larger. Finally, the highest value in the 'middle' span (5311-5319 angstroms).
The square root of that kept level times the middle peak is 9.10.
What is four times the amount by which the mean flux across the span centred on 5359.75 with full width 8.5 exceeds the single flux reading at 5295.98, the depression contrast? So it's -1.1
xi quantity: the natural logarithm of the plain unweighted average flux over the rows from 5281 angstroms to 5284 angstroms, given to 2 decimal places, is 2.29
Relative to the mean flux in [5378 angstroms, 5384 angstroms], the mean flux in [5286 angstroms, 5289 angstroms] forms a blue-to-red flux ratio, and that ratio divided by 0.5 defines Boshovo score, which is 2.15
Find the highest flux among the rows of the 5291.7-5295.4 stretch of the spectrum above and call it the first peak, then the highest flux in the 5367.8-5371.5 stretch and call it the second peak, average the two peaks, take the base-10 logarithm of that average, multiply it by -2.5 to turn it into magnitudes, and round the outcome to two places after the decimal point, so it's -2.39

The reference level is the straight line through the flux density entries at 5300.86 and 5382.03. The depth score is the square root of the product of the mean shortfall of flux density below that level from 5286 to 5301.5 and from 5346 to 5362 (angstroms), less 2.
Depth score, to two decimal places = -1.44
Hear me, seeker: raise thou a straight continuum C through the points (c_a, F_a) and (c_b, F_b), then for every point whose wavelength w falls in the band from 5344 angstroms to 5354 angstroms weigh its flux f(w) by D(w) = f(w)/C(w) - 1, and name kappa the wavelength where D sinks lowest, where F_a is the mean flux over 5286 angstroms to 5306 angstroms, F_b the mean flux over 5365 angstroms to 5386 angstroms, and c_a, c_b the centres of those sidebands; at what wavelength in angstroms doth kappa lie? 5344.98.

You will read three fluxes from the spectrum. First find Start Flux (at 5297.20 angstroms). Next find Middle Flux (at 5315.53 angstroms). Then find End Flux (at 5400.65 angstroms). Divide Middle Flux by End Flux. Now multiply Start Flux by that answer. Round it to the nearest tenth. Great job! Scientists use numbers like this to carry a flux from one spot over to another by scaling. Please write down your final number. 9.2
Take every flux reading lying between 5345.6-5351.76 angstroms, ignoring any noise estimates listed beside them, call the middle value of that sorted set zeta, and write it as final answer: 9.18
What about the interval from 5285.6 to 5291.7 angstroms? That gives 9.39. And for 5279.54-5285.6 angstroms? 9.80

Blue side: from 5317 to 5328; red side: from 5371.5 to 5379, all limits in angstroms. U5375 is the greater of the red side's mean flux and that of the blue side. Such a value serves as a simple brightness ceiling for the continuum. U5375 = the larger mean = 8.75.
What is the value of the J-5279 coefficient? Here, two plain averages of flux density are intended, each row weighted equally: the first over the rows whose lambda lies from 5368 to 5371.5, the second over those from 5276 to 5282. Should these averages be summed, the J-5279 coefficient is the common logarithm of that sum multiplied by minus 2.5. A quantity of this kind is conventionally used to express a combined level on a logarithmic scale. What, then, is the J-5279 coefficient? -3.14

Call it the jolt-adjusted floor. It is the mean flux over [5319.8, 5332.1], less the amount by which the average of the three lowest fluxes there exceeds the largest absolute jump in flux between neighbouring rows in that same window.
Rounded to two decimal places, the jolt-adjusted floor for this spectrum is 0.43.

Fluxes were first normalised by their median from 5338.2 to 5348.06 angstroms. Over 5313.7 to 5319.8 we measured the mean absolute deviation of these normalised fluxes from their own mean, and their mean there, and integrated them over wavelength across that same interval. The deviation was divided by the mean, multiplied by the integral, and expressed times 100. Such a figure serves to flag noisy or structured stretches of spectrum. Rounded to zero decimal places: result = 9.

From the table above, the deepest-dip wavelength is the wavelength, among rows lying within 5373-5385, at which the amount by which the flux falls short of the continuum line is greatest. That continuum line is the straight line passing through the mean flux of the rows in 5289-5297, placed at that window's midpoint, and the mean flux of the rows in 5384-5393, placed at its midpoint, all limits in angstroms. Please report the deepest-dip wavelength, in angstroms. 5382.03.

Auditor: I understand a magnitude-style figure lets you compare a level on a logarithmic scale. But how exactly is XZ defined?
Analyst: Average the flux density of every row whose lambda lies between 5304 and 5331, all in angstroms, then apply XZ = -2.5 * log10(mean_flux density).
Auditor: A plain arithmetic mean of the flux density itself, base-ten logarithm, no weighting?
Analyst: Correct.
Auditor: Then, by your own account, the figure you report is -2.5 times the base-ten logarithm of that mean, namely -2.37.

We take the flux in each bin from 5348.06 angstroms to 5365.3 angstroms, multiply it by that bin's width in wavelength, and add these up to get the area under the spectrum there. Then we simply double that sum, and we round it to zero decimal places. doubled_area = 318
